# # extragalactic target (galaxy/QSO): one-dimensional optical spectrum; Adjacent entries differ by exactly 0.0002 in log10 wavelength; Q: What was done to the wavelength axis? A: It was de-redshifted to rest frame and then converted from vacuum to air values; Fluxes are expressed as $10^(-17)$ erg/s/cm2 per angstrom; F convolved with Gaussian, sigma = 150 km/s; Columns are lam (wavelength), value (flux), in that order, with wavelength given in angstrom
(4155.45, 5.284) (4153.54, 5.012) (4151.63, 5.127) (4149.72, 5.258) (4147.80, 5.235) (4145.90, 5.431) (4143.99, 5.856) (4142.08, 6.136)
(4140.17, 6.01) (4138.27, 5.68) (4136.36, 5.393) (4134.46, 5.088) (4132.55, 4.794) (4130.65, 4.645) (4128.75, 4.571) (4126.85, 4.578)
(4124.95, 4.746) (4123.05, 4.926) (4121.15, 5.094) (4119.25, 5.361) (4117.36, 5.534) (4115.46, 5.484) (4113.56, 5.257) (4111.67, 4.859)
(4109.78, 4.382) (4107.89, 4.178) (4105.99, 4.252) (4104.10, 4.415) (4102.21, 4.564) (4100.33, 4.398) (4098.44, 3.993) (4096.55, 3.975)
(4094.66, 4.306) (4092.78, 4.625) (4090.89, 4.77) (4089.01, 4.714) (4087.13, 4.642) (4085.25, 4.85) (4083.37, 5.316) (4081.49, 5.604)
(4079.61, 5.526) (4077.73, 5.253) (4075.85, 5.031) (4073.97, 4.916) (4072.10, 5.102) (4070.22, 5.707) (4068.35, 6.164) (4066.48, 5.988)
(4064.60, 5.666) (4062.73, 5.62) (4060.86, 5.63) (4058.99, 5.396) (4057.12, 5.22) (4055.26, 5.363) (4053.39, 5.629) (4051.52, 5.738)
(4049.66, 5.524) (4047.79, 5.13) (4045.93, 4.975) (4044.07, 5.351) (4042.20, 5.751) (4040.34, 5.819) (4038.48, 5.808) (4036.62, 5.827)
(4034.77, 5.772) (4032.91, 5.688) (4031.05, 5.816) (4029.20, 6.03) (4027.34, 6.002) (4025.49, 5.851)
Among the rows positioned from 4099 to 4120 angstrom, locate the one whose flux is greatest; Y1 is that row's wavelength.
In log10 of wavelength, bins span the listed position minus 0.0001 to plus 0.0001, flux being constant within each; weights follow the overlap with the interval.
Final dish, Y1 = 4117.36 angstrom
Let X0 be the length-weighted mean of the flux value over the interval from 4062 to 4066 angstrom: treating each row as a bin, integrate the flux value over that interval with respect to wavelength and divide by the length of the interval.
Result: 5.7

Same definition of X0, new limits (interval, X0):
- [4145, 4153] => 5.3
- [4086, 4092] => 4.7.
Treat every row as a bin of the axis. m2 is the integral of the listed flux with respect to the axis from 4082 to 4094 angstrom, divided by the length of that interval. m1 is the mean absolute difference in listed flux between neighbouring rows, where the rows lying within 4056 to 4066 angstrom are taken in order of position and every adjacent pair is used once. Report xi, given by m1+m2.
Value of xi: 5.0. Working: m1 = 0.12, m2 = 4.84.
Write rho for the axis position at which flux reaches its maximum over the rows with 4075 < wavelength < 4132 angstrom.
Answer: 4081.49 angstrom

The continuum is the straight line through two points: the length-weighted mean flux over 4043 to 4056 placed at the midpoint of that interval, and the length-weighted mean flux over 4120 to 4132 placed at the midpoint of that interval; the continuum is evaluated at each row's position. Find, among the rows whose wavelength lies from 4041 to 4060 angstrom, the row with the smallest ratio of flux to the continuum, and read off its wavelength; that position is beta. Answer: 4045.93 angstrom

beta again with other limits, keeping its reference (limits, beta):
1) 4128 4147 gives 4128.75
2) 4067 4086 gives 4073.97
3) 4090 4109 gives 4096.55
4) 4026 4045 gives 4044.07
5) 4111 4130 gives 4126.85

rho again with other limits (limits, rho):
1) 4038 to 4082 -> 4068.35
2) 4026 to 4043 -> 4029.20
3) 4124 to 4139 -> 4138.27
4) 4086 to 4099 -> 4090.89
